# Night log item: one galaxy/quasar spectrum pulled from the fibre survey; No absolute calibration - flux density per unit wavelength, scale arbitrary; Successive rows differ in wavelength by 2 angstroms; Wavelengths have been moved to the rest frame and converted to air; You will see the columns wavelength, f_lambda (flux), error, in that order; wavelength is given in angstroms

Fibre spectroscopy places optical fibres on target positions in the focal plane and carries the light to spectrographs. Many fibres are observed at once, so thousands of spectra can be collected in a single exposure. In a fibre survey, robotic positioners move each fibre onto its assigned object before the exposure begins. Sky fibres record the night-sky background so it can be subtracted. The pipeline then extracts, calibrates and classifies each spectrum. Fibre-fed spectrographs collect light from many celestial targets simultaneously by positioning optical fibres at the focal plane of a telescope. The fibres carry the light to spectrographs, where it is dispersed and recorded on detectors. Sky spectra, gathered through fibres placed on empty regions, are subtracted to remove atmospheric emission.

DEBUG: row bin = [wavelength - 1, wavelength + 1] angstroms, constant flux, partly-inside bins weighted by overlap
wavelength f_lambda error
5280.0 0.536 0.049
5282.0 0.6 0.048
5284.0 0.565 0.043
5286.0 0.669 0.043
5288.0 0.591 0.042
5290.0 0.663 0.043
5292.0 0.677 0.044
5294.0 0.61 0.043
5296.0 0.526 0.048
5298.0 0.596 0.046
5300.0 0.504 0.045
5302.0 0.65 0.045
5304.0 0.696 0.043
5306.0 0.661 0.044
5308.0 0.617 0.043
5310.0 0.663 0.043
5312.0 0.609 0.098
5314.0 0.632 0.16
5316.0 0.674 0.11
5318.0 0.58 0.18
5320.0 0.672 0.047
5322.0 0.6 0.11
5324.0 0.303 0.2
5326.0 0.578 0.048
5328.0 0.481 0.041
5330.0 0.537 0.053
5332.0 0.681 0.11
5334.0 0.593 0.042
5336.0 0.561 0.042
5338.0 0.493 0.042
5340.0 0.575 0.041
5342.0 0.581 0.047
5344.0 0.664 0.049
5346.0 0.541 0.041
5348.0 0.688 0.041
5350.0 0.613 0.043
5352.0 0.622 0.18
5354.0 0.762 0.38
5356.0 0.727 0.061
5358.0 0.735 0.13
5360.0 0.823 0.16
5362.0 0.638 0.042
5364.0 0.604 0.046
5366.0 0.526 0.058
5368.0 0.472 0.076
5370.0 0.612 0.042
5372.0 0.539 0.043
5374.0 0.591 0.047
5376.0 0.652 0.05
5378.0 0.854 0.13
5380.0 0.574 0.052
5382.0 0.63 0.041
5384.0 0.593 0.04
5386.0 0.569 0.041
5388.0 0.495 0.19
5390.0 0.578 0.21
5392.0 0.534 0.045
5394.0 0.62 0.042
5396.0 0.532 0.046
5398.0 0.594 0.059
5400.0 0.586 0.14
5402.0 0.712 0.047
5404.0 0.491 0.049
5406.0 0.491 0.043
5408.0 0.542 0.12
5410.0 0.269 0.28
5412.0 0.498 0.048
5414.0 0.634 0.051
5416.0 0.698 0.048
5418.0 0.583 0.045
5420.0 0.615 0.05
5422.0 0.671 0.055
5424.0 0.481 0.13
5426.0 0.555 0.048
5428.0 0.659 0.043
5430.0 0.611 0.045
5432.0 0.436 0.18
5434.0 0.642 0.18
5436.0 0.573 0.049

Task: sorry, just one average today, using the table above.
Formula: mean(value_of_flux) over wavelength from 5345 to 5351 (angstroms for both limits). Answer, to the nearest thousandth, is 0.614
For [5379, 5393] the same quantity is 0.568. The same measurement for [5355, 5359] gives 0.731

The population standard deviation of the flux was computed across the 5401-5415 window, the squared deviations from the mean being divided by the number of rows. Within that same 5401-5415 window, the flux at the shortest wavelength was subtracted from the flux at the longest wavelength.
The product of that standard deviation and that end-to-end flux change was -0.010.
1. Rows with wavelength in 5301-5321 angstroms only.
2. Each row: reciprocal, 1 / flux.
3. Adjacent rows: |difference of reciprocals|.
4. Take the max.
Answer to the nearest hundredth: 0.24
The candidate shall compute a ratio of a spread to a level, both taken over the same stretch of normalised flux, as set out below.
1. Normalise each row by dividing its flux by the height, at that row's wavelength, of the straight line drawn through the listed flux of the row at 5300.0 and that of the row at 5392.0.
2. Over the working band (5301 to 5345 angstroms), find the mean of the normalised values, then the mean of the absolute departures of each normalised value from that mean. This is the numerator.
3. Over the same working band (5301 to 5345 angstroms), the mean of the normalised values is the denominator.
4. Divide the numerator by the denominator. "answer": 0.108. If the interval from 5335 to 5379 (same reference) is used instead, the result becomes 0.124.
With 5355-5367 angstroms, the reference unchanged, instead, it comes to 0.129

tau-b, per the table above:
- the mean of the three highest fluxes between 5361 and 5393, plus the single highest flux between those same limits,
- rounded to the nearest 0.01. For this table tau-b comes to 1.57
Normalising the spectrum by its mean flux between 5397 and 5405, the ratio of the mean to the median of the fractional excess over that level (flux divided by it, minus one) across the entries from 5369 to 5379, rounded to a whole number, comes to 3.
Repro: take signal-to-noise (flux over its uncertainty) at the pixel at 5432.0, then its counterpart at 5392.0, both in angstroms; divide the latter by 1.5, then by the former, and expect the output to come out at 3.3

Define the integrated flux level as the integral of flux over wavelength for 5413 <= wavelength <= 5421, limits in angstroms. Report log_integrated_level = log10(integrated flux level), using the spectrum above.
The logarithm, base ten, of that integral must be 0.7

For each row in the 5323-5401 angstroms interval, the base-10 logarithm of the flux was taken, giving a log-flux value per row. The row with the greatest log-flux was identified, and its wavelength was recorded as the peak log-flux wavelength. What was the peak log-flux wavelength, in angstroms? 5378.0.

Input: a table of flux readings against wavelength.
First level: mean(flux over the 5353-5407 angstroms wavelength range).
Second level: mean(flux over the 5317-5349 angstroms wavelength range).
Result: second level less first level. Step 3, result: -0.04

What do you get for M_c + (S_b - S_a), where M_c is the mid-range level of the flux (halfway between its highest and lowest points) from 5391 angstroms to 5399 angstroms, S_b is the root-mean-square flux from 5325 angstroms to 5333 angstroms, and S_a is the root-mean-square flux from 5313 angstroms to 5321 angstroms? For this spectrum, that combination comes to 0.51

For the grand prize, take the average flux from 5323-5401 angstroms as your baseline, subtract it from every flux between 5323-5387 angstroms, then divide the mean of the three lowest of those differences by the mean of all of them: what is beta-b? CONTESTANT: -23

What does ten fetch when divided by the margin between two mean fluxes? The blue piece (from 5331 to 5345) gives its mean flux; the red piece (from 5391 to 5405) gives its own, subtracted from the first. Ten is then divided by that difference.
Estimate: 886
